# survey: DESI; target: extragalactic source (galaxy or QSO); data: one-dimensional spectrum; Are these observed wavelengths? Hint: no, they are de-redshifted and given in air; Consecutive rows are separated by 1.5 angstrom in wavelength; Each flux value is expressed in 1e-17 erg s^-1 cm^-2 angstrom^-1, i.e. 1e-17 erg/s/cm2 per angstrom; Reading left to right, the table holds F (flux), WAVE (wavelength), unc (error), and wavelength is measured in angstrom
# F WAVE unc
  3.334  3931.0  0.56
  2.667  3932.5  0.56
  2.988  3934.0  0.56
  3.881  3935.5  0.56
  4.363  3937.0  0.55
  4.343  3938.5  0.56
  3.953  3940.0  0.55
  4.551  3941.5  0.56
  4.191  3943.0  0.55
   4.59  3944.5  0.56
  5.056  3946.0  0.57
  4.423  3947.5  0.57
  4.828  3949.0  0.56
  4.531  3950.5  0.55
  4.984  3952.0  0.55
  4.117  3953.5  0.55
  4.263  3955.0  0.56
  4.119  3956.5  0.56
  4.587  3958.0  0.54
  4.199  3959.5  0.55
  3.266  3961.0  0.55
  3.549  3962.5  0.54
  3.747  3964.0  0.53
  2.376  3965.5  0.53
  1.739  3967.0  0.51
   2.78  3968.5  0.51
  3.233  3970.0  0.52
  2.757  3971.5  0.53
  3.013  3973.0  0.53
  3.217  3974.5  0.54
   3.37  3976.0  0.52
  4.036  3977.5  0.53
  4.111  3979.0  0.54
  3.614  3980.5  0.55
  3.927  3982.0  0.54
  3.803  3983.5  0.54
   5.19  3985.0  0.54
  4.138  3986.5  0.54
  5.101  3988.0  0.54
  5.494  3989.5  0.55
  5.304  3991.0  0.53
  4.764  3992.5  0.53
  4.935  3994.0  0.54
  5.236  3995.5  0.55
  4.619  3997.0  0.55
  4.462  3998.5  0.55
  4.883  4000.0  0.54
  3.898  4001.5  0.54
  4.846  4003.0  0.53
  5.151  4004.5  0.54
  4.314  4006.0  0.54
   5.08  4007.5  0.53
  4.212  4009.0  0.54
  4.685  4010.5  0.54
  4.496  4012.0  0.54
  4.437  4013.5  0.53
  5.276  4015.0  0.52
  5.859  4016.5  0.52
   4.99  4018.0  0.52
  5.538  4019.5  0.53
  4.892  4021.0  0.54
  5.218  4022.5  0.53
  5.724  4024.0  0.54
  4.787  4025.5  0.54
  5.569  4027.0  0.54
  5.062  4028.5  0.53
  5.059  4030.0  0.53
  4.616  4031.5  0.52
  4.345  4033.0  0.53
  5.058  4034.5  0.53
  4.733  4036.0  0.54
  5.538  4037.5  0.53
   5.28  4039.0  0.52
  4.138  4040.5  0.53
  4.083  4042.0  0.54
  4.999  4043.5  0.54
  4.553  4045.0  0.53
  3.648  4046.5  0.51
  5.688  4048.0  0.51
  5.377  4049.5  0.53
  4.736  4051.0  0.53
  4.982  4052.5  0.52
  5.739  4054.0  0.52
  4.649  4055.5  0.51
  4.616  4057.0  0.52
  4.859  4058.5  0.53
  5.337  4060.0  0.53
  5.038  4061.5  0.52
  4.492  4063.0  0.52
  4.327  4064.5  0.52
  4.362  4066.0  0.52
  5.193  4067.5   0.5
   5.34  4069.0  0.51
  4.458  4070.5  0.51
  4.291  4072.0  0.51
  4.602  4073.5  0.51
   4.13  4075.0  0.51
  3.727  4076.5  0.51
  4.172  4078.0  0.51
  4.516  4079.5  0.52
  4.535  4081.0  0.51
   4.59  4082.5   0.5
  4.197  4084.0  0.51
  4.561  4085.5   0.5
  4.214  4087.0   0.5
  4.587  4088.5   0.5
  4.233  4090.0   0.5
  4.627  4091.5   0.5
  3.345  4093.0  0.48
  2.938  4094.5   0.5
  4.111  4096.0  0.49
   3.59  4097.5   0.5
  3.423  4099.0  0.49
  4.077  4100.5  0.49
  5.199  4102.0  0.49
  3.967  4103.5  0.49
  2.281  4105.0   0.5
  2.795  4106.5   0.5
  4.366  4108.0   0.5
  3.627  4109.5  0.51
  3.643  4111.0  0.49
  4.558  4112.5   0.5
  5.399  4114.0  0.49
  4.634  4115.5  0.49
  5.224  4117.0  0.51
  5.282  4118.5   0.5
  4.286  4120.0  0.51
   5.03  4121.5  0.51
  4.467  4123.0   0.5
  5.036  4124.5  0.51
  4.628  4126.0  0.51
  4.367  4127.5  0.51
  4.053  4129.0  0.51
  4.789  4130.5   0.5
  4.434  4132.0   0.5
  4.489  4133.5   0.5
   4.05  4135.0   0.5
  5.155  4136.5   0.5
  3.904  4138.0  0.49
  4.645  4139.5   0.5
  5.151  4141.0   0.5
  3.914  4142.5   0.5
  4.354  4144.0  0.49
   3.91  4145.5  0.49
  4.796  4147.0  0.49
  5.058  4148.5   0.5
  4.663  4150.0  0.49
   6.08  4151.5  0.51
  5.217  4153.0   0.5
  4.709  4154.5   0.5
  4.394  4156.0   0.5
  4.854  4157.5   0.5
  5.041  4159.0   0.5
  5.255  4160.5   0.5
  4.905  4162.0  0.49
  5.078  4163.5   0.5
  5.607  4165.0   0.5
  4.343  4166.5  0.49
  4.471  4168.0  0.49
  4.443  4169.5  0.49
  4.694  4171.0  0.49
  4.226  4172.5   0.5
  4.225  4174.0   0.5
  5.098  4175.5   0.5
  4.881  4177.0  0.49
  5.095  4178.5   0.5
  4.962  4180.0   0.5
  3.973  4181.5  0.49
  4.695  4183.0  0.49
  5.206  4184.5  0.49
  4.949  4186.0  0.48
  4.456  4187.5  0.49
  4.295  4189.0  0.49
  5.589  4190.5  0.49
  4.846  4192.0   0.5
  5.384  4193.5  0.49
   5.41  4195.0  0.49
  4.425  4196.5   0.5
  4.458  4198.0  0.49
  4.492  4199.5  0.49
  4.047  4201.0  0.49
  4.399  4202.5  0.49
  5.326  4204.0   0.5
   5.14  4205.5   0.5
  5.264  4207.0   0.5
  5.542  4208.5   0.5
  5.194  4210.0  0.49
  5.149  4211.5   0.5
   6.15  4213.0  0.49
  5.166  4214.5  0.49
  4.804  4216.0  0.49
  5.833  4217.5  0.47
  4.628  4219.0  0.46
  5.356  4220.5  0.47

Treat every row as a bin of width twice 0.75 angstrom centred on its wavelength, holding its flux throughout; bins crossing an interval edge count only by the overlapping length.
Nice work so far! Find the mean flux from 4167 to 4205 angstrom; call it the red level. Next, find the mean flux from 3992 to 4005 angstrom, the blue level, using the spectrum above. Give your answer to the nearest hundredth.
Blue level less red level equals 0.03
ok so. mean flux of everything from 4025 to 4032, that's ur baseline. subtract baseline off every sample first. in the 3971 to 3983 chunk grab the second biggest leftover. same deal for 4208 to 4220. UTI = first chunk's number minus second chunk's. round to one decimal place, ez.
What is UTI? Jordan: -1.8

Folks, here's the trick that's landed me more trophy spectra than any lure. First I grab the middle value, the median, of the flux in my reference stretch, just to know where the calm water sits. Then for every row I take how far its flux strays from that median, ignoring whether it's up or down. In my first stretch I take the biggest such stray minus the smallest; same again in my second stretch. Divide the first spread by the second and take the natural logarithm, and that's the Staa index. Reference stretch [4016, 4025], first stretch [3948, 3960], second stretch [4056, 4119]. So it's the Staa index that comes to -1.3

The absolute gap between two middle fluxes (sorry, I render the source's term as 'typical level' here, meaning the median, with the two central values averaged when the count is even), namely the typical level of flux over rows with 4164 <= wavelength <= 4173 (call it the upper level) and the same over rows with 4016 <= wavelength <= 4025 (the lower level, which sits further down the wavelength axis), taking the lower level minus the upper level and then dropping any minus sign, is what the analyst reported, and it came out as 0.92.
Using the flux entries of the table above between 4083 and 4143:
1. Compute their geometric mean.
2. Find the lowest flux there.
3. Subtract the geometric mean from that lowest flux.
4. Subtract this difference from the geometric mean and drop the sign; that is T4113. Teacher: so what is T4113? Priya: 6.2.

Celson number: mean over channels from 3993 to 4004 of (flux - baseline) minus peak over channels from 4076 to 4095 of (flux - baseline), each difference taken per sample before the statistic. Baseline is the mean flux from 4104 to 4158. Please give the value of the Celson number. 0.1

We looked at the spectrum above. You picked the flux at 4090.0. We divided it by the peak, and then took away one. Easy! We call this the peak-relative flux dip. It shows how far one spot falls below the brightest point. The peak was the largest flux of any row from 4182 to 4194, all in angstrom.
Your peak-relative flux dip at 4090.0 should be -0.24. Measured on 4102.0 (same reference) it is -0.07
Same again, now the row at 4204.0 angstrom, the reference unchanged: -0.05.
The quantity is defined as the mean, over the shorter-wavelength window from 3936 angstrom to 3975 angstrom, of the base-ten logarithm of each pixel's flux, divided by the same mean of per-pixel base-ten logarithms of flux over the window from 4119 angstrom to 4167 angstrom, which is 0.86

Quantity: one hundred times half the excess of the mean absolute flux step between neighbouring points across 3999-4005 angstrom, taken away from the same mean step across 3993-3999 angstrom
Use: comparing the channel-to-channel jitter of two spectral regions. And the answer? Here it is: -19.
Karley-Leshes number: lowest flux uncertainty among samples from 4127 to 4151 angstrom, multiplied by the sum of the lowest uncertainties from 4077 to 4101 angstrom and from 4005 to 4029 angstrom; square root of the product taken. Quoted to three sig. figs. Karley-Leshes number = 0.700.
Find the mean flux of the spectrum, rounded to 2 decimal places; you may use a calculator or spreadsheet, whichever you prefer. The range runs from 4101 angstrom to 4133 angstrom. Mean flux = 4.38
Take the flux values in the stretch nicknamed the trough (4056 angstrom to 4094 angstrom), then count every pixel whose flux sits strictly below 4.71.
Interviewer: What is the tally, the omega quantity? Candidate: 20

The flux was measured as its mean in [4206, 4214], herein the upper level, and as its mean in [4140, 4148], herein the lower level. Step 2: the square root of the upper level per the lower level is 1.11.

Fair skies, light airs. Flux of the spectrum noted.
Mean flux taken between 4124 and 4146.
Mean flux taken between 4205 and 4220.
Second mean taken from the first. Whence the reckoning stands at -0.8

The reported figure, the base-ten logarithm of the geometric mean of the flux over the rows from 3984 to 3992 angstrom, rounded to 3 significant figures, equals 0.701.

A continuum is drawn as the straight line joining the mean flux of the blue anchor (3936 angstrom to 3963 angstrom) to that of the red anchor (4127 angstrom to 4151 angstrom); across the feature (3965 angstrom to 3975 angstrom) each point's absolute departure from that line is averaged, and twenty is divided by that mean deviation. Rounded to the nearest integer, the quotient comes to 12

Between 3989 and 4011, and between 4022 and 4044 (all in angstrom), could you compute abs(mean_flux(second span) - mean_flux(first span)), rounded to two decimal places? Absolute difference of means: 0.16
